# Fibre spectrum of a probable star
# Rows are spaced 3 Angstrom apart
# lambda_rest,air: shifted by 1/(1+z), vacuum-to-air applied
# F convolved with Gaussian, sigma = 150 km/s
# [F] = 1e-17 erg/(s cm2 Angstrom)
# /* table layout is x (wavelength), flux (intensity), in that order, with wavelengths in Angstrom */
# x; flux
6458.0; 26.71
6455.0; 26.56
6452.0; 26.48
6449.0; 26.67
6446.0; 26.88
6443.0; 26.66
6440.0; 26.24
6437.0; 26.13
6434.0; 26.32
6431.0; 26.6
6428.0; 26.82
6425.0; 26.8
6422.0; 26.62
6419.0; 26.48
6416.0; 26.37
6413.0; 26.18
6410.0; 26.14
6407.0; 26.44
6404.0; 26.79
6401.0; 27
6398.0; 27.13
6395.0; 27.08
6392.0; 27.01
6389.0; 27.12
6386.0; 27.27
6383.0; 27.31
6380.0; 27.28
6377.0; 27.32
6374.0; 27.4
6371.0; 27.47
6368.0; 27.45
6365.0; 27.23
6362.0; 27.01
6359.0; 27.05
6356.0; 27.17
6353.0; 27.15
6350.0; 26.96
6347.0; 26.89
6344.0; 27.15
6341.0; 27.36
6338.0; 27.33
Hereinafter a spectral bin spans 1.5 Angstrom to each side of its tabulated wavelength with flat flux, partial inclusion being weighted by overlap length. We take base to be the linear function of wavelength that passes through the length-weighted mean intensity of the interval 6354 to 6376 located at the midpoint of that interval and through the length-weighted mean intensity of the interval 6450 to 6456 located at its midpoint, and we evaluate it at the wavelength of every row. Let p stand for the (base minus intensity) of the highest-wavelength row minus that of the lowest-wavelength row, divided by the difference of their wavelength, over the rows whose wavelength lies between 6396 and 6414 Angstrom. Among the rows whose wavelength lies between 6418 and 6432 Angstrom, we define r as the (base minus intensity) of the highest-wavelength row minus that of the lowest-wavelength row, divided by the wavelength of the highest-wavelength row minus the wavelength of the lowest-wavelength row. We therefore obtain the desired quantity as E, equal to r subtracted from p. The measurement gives 0.073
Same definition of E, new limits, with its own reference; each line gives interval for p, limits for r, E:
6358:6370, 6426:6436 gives -0.128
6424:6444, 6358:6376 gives 0.031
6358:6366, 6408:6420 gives 0.008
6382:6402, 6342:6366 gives 0.021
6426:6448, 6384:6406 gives -0.030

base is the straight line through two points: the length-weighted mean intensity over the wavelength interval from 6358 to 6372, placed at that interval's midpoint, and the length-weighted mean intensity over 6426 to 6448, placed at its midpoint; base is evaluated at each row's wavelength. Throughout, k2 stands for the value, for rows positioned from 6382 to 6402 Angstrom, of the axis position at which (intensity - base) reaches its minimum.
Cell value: 6392.0 Angstrom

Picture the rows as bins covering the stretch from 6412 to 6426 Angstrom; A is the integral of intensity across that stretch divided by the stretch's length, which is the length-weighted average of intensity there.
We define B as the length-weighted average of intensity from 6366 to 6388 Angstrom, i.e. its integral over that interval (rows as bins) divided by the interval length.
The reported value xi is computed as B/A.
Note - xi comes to 1.03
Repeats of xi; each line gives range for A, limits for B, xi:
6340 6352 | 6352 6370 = 1.00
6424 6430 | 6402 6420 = 0.99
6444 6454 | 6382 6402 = 1.02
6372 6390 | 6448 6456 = 0.97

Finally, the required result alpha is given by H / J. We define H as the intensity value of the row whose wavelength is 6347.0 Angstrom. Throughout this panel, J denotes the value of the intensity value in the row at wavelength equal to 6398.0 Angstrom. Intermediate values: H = 26.89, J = 27.13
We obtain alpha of 0.99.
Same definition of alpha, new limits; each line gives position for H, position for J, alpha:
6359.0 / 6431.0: 1.02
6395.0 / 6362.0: 1.00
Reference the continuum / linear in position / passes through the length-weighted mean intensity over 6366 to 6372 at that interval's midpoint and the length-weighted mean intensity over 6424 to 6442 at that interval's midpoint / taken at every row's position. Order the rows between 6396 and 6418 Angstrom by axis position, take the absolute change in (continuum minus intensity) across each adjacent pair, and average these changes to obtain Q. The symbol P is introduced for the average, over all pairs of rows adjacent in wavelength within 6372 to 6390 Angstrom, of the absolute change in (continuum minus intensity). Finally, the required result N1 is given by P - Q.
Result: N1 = -0.14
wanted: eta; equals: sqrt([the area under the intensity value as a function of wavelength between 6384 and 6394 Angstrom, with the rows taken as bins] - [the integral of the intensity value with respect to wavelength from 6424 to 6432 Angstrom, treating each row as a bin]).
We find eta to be 7.6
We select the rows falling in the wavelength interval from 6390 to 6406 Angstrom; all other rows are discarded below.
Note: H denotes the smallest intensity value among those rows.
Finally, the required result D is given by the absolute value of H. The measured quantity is 26.8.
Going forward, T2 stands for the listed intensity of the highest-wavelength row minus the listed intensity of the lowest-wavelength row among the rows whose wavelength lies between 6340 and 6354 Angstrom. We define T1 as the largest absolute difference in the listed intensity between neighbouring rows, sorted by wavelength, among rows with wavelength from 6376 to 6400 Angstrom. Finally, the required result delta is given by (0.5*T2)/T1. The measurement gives -0.7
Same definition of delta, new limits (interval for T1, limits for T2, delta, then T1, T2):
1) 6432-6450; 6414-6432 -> 0.3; 0.42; 0.2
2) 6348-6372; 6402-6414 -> -1.4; 0.22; -0.6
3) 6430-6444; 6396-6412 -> -1.2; 0.42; -1.0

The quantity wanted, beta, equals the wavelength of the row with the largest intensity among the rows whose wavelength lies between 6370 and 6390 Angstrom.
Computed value 6371.0 Angstrom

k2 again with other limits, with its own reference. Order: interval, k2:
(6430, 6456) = 6437.0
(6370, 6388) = 6380.0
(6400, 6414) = 6410.0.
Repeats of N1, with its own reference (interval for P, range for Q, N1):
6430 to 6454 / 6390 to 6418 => 0.06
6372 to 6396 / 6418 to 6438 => -0.11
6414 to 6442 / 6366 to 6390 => 0.12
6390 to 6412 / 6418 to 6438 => 0.00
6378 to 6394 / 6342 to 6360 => -0.08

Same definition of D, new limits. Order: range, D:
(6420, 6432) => 26.6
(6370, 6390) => 27.1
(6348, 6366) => 27.0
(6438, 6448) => 26.2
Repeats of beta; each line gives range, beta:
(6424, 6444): 6428.0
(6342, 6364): 6356.0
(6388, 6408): 6398.0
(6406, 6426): 6425.0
